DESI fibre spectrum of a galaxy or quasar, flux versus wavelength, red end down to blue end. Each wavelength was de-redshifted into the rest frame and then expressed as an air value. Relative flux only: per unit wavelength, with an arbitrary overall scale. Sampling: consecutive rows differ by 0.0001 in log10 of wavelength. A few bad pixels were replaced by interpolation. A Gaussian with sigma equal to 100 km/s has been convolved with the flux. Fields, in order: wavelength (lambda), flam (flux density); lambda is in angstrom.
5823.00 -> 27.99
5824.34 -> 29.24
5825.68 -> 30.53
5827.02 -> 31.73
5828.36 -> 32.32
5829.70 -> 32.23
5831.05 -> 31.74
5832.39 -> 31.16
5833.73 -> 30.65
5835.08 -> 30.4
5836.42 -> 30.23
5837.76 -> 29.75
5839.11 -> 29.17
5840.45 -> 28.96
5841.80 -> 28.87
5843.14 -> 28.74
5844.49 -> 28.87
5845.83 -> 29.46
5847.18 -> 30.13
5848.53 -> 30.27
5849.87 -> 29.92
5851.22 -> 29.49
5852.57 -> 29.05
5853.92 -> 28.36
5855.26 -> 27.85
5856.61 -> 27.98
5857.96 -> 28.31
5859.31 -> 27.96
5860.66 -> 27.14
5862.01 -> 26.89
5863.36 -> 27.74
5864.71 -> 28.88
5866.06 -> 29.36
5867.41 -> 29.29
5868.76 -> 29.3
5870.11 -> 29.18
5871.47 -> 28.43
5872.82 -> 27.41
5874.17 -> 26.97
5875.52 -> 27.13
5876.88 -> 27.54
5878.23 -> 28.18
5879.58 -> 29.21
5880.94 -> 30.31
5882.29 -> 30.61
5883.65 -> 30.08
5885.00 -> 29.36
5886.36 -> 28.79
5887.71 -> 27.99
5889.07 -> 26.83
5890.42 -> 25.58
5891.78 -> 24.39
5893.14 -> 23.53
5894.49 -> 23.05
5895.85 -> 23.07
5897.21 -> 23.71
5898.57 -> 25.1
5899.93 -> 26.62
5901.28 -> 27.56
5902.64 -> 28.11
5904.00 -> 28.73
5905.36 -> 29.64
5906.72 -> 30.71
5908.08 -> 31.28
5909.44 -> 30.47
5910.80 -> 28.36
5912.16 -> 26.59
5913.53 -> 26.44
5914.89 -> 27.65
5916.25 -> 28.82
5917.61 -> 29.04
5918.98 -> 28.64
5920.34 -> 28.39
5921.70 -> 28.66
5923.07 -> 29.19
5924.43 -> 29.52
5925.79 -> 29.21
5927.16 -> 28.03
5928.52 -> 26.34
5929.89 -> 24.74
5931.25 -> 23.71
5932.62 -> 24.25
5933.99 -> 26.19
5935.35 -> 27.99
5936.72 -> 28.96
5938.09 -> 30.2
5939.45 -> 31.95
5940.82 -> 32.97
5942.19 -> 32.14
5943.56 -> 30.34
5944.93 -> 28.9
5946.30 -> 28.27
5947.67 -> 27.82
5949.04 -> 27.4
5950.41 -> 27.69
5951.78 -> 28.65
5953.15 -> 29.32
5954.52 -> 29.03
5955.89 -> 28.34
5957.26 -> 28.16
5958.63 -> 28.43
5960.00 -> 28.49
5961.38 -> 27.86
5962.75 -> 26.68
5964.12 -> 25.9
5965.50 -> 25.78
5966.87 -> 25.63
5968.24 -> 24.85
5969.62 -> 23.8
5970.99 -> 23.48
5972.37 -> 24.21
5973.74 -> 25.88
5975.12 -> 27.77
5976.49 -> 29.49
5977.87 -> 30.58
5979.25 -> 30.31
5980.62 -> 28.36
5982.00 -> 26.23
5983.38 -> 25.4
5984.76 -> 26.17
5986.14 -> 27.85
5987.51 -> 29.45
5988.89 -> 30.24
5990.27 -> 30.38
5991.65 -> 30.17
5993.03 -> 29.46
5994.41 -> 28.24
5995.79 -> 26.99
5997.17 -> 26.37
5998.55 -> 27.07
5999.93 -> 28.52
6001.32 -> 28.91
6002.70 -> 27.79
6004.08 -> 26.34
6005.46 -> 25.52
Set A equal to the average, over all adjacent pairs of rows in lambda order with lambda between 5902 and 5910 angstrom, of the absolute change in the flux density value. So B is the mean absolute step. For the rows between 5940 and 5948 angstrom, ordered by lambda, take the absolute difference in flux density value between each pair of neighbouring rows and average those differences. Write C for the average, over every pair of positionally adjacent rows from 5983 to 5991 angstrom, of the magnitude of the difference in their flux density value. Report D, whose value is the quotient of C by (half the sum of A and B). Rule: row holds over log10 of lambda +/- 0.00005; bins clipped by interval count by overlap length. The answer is 1.09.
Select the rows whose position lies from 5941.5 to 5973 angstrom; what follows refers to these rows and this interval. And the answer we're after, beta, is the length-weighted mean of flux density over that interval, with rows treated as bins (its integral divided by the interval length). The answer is 27.4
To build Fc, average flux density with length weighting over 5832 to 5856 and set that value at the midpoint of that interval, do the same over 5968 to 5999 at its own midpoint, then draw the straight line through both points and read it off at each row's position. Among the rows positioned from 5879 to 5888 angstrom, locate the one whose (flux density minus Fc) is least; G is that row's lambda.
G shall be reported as 5887.71 angstrom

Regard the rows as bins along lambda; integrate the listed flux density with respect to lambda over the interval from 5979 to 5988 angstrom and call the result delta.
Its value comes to 248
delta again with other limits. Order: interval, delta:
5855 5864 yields 249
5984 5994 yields 291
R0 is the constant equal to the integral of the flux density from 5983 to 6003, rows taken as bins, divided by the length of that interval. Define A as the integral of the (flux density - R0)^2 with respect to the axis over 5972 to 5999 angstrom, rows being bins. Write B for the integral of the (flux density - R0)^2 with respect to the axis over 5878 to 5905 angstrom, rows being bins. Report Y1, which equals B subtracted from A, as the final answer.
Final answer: -111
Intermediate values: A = 93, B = 204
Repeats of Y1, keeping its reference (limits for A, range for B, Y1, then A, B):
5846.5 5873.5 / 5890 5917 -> -188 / 29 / 217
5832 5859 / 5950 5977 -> -85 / 54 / 139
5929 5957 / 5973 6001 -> 83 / 160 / 77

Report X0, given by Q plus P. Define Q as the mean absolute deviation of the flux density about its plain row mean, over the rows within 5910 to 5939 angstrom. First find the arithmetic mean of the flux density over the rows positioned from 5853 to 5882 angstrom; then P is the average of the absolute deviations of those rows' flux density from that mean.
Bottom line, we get 2.2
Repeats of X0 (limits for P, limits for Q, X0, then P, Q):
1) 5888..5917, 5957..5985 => 3.8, 2.1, 1.71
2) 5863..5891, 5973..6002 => 2.5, 1.1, 1.41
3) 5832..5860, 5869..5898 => 2.8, 0.8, 1.96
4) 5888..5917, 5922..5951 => 3.9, 2.1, 1.87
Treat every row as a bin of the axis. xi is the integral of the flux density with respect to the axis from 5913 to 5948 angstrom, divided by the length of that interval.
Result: 28.4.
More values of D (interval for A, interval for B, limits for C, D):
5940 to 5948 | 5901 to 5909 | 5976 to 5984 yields 1.41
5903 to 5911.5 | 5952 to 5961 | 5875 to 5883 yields 1.00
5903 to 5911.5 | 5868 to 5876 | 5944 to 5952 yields 0.69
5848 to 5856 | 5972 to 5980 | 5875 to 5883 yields 0.77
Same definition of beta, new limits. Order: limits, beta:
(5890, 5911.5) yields 26.9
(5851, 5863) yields 28.0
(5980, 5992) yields 28.2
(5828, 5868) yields 29.3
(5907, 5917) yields 28.6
